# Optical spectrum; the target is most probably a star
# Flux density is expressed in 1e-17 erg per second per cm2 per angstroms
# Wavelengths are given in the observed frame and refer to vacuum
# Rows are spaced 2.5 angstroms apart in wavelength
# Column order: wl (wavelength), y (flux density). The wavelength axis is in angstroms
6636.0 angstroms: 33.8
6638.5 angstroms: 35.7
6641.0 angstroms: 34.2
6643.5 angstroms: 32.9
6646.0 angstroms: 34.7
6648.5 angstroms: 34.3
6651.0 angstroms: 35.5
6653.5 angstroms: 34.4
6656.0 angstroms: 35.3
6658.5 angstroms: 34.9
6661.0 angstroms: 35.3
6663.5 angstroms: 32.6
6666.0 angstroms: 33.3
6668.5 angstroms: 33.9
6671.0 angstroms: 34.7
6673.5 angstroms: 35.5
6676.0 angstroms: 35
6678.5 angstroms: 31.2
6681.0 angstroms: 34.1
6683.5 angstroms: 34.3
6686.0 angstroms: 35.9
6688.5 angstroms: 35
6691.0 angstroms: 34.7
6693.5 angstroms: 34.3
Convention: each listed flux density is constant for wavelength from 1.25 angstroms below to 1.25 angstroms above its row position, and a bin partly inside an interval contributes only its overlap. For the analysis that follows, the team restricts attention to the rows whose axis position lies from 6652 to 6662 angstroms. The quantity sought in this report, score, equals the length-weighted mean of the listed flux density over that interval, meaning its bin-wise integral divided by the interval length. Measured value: 35.0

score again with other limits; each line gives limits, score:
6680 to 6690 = 34.8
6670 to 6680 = 34.1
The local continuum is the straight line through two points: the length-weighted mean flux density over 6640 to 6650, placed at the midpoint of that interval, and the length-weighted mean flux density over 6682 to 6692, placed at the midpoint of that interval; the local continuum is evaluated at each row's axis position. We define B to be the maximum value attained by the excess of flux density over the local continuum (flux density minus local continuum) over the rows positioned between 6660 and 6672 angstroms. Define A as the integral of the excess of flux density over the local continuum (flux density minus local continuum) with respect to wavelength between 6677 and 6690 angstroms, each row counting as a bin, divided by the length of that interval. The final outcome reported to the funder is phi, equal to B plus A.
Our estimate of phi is 0.1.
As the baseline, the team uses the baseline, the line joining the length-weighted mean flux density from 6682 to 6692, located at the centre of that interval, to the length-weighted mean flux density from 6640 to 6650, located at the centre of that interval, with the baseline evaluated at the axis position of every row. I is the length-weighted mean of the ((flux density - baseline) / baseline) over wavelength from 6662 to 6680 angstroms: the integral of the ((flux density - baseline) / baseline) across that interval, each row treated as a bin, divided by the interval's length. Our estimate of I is -0.024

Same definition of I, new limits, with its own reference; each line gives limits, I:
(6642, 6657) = 0.010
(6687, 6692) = -0.003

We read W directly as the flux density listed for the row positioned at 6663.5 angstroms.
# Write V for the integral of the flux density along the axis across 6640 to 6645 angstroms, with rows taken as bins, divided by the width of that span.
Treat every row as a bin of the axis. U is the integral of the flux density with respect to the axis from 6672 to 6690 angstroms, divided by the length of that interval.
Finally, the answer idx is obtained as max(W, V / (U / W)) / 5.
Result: 6.52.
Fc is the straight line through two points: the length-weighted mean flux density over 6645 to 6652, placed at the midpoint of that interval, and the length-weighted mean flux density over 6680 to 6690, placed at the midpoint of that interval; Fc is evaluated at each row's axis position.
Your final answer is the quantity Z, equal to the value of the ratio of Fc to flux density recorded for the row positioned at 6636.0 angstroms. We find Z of 1.03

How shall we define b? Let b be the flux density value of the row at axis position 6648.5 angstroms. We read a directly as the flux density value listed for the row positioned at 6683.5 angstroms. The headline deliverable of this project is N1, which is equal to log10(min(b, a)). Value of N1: 1.54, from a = 34.3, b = 34.3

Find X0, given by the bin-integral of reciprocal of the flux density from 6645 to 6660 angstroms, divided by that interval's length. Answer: 0.0287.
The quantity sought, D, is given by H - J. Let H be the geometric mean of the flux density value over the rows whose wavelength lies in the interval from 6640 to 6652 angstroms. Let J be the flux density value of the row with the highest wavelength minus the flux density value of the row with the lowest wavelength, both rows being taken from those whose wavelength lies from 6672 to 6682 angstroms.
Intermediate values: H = 34.3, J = -1.4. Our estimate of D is 35.7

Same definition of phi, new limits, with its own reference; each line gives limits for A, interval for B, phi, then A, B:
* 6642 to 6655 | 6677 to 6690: 1.2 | 0.24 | 1.0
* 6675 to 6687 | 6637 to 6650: 1.0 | -0.79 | 1.8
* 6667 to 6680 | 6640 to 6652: 0.7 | -0.62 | 1.3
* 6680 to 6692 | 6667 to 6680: 0.7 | -0.12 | 0.8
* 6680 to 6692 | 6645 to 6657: 1.2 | -0.12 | 1.3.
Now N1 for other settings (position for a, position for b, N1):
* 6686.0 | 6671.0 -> 1.54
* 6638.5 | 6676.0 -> 1.54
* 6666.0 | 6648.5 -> 1.52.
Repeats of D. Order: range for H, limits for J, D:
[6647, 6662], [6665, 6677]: 33.2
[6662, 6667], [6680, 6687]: 31.1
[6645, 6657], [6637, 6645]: 37.6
